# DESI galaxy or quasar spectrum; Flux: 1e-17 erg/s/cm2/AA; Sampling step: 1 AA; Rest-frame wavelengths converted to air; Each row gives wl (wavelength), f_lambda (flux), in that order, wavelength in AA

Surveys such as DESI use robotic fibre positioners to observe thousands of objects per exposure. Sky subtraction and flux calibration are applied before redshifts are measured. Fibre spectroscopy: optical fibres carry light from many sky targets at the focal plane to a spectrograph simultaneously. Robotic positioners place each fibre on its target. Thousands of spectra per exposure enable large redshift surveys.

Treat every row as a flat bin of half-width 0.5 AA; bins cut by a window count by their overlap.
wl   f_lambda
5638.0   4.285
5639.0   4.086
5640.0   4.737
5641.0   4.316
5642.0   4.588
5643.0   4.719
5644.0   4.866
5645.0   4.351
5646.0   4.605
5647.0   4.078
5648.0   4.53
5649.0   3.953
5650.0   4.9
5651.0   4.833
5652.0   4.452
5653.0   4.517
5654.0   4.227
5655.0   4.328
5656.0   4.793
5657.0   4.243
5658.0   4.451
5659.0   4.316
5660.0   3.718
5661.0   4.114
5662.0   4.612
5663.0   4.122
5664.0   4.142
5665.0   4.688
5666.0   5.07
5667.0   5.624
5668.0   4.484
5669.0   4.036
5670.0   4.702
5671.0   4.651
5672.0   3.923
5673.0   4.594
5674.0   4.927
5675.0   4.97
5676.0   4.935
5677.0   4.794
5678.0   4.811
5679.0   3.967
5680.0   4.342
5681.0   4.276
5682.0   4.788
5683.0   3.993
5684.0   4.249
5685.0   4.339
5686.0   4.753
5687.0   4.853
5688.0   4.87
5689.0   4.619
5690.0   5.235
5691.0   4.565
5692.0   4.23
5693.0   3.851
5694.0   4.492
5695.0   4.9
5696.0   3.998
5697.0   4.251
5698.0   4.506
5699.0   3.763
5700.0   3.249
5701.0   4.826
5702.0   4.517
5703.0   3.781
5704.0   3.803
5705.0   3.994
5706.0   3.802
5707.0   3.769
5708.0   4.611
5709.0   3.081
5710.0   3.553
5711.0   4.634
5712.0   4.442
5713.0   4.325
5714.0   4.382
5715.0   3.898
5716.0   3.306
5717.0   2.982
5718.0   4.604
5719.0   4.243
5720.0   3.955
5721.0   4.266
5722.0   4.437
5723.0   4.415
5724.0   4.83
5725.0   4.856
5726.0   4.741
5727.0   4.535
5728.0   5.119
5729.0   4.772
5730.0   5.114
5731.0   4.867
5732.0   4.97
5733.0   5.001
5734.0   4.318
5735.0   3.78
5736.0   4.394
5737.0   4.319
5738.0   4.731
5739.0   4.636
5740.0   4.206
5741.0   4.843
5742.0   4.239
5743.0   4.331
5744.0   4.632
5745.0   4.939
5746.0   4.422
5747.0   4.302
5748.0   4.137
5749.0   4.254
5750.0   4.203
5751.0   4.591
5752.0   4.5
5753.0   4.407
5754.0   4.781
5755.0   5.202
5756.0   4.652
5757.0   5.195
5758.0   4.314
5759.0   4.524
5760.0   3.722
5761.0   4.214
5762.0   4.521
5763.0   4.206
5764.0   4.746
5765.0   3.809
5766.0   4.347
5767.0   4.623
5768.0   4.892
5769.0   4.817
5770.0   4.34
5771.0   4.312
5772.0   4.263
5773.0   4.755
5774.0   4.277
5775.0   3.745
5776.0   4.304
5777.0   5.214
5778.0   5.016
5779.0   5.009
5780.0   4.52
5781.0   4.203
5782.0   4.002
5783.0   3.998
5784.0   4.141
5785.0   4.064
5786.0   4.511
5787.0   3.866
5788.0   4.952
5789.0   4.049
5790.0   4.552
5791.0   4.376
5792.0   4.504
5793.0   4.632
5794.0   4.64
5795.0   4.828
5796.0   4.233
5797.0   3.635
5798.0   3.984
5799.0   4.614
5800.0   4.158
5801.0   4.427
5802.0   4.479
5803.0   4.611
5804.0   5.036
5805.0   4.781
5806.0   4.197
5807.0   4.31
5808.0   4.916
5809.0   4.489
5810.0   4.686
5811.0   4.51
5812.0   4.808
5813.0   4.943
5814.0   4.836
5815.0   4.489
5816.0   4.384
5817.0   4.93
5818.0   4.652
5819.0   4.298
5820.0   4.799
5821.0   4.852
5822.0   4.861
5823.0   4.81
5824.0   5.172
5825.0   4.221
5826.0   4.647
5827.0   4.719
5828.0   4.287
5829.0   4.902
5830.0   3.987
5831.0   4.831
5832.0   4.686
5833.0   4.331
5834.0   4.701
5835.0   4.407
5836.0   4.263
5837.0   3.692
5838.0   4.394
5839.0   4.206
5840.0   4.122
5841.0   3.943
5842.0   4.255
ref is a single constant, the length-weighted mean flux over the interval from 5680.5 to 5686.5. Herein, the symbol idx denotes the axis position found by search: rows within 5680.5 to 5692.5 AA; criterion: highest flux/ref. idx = 5690.0 AA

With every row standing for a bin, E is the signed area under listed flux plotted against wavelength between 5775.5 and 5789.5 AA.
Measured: 61.8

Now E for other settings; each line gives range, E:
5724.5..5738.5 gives 65.5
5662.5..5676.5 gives 64.9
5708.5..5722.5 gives 56.1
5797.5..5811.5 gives 63.2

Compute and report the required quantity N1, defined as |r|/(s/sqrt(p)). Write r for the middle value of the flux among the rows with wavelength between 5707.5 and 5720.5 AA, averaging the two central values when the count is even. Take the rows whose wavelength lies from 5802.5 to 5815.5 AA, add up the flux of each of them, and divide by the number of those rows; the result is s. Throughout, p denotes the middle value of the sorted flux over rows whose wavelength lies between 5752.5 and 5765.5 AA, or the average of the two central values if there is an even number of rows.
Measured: 1.93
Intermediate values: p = 4.5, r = 4.24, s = 4.66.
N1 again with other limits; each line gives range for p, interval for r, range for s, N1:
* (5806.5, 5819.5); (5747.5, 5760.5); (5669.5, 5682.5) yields 2.11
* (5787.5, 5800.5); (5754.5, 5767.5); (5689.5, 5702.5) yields 2.21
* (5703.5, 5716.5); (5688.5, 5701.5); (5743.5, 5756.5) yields 1.95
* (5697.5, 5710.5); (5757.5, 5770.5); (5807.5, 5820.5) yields 1.81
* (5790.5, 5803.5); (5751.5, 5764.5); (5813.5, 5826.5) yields 2.04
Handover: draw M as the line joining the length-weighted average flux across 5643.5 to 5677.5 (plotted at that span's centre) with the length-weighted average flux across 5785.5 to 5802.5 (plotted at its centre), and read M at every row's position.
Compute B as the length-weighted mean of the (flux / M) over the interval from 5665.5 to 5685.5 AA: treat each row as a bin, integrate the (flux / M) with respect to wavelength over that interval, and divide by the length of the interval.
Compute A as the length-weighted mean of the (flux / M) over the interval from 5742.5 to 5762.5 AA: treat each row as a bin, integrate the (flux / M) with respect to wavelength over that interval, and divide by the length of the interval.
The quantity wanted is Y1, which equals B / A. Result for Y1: 1.00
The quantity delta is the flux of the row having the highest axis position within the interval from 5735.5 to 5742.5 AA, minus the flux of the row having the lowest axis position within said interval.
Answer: -0.2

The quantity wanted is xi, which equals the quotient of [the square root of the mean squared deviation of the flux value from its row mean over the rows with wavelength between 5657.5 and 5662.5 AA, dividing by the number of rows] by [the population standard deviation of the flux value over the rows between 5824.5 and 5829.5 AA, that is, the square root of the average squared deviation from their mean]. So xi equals 1.2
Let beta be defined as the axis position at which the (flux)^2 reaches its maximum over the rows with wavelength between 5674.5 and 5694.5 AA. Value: 5690.0 AA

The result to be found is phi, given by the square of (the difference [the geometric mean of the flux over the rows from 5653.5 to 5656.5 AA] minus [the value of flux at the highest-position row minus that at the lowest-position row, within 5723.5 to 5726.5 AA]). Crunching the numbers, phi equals 20.5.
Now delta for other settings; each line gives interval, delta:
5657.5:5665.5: 0.2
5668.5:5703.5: -0.3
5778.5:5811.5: -0.5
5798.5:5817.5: 0.3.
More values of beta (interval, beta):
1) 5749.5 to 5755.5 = 5755.0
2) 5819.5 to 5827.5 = 5824.0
